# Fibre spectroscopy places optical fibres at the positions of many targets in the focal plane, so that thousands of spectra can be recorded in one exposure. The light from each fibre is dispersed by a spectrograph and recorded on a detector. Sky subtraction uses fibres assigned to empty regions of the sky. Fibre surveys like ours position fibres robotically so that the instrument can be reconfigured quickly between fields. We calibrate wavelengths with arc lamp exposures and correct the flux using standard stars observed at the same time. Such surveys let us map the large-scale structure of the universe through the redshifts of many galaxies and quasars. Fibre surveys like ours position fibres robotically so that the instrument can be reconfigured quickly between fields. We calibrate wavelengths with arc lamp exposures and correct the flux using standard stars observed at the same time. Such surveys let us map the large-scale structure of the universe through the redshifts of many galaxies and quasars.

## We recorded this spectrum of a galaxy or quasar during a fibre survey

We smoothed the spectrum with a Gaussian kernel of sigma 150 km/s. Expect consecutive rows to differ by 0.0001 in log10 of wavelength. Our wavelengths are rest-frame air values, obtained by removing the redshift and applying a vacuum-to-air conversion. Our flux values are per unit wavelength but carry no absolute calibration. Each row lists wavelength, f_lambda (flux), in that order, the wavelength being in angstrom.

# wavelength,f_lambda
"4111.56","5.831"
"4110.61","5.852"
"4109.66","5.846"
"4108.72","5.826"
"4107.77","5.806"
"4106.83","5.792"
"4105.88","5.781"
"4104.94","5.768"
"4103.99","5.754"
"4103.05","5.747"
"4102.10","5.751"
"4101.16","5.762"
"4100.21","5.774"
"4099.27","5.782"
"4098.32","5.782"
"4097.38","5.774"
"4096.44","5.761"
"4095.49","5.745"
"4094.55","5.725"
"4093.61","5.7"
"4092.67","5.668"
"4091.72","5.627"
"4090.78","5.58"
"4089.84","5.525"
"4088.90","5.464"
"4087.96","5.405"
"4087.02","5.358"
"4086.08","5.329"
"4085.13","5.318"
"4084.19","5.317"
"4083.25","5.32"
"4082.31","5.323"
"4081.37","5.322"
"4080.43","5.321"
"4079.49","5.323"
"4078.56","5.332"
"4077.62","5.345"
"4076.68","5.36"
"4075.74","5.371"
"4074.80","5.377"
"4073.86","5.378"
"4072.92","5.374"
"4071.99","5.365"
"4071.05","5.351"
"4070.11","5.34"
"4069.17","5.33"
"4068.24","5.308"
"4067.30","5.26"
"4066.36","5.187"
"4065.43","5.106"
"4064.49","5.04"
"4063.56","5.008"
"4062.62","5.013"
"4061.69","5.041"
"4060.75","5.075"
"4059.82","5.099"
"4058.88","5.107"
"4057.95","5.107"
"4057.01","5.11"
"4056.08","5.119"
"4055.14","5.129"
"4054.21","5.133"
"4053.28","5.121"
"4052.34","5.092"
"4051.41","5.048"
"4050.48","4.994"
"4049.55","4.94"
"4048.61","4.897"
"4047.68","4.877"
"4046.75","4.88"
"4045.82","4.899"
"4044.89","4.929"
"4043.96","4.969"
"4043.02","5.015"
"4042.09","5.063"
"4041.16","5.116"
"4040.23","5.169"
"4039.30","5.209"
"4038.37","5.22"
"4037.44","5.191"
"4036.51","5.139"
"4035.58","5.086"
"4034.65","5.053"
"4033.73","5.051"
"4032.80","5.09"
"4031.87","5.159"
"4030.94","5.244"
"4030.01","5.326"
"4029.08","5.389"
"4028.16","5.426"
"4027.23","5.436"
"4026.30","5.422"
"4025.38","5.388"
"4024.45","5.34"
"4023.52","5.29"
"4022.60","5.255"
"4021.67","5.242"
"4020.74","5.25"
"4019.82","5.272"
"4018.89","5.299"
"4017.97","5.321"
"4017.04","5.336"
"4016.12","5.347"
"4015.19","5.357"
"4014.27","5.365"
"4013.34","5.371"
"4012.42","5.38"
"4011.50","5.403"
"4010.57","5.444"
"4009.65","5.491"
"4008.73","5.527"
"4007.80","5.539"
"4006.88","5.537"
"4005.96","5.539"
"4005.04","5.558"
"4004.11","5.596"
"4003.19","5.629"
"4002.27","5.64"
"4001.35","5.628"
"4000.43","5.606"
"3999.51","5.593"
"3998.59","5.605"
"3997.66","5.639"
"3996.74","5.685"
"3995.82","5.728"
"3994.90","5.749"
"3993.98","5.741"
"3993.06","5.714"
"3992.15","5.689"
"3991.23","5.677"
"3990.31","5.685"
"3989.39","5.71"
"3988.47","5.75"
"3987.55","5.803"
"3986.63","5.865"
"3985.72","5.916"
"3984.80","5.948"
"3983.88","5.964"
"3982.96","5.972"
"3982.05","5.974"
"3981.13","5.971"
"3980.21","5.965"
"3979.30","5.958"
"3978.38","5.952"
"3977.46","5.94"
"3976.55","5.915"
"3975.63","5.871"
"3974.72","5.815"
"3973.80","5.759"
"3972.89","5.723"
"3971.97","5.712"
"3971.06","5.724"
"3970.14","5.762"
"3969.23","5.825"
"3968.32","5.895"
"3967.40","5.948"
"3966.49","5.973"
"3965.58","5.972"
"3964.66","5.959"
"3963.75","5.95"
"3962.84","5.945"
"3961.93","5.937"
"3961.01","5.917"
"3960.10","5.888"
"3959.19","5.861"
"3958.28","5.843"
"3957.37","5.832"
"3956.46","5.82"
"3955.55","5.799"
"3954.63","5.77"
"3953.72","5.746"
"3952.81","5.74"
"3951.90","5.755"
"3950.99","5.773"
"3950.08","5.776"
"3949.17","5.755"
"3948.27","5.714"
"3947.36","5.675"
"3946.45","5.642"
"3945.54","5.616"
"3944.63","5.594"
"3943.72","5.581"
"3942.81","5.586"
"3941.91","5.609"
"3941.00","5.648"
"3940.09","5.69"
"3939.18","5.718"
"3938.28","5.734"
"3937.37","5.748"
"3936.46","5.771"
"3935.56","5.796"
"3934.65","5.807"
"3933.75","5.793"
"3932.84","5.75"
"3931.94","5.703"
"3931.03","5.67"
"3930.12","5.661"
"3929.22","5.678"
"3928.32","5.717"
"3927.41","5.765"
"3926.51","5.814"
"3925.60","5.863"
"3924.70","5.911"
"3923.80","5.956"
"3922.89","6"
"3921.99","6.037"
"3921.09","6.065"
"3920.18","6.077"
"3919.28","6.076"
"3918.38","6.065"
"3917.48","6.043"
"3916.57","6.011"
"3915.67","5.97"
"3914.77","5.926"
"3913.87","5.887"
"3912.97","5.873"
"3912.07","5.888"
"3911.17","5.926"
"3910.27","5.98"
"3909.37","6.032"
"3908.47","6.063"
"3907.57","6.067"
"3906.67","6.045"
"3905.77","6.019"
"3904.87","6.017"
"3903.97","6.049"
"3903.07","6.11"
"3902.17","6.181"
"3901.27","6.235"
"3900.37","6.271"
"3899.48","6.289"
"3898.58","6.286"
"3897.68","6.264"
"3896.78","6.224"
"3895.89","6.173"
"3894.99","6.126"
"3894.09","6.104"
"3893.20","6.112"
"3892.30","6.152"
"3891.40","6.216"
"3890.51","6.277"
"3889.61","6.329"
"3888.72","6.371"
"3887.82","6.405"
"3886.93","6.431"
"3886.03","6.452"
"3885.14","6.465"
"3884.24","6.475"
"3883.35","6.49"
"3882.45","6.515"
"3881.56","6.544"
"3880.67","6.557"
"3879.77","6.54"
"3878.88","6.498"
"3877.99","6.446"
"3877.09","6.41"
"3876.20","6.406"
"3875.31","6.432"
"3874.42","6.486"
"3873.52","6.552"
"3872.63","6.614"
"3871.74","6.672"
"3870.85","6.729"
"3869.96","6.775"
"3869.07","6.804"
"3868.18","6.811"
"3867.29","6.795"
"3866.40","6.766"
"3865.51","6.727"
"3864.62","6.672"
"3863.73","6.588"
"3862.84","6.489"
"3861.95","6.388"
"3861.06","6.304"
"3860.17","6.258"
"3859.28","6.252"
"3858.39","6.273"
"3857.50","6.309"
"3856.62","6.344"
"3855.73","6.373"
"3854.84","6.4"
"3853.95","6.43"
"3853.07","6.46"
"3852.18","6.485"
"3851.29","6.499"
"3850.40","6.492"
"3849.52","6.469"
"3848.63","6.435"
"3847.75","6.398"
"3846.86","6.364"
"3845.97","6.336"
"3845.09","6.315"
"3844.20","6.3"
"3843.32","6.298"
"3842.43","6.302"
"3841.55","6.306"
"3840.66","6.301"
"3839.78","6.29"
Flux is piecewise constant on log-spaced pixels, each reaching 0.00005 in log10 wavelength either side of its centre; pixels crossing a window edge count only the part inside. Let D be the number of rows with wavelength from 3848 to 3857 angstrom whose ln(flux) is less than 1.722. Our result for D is 0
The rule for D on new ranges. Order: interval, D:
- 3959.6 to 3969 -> 0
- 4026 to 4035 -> 10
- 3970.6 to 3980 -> 0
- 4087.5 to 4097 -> 4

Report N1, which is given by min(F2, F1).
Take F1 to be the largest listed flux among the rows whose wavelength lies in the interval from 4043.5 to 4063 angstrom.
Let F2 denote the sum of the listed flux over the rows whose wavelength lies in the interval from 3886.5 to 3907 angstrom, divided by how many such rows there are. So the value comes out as 5.13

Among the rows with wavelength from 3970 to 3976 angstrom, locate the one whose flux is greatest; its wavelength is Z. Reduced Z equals 3975.63 angstrom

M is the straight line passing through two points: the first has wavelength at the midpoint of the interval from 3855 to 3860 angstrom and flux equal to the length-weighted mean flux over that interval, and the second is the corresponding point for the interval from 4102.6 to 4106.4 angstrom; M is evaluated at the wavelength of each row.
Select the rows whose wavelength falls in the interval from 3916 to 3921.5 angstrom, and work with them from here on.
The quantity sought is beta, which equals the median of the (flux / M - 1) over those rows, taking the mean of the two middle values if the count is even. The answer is -0.018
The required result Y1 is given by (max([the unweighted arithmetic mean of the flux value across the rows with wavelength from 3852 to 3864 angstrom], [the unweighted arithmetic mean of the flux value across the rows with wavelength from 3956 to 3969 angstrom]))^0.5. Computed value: 2.53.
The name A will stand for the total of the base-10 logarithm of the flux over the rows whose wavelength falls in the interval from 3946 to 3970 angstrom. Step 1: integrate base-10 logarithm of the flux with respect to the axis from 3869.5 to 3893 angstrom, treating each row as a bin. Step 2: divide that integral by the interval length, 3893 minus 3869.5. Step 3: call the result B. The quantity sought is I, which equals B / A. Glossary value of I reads 0.041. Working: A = 19.9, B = 0.811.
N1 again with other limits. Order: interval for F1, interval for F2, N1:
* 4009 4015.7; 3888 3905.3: 5.49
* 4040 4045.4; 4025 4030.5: 5.17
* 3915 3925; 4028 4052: 5.09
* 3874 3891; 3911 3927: 5.97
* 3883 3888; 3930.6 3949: 5.69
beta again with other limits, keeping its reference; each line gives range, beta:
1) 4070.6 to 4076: -0.079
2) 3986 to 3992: -0.048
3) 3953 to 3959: -0.047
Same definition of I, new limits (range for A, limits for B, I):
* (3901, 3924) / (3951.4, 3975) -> 0.038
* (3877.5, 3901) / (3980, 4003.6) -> 0.036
